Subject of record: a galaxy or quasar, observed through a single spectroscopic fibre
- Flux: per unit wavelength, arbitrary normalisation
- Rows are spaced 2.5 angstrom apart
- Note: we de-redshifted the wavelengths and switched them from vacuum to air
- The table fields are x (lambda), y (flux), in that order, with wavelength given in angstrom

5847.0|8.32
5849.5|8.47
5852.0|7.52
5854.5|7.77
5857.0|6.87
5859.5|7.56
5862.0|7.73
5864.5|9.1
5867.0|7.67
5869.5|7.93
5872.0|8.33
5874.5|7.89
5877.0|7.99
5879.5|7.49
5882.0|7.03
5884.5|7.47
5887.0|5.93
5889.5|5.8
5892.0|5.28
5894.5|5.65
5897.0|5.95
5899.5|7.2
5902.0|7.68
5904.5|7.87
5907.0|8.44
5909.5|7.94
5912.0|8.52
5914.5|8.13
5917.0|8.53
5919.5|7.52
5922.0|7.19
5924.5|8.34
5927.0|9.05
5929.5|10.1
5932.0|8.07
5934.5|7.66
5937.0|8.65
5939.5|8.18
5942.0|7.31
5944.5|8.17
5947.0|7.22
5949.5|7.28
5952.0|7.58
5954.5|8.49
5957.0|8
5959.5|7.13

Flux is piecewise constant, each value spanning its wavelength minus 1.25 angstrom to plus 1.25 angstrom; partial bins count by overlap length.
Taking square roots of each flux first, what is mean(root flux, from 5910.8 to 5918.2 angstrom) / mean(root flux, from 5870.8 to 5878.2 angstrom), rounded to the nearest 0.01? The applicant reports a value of 1.02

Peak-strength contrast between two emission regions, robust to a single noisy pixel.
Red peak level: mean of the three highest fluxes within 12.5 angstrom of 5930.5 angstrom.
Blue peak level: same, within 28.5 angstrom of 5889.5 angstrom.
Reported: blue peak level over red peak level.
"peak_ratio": 0.94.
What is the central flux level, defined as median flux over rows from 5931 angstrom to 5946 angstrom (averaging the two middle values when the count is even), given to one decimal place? 8.1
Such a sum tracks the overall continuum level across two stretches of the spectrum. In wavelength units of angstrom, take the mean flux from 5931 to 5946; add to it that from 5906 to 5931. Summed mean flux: 16.4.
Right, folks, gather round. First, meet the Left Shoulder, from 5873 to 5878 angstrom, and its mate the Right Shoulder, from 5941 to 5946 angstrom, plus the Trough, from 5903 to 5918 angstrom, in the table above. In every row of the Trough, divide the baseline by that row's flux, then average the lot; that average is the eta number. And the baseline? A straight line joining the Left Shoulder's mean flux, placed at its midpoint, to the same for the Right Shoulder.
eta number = 0.95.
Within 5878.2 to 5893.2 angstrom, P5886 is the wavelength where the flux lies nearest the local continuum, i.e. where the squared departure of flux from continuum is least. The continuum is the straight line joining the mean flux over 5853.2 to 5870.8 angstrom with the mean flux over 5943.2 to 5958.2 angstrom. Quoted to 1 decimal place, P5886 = 5879.5 angstrom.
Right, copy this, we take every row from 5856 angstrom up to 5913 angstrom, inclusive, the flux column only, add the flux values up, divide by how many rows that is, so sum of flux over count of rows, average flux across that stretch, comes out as 7.36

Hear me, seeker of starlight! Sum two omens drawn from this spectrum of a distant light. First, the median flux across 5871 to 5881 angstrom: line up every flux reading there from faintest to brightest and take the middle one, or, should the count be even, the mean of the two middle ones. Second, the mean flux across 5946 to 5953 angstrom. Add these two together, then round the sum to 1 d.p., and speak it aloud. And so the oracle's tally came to 15.3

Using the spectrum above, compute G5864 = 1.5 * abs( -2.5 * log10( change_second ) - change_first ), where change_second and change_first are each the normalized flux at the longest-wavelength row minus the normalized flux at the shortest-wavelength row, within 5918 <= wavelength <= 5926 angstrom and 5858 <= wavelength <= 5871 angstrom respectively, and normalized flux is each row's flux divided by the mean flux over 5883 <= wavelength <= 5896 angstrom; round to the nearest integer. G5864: 3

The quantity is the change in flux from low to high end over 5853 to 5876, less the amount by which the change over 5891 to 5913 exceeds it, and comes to -3.00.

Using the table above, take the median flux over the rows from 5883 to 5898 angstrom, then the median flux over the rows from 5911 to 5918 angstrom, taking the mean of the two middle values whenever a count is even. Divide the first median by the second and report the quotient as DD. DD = 0.69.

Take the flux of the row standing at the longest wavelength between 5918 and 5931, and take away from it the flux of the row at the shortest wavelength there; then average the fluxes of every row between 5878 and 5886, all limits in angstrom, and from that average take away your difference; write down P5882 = 4.7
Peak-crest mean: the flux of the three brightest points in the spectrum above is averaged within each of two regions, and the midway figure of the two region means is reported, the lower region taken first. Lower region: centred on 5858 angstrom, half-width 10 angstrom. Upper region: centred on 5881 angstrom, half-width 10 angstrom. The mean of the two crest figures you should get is 8.3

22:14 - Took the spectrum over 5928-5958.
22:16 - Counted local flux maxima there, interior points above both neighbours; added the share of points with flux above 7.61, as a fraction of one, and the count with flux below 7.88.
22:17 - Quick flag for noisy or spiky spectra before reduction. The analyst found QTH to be 8.7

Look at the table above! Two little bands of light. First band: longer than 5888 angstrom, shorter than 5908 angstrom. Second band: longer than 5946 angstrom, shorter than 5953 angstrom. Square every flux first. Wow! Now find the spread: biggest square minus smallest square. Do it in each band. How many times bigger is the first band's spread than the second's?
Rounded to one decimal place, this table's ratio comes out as 8.1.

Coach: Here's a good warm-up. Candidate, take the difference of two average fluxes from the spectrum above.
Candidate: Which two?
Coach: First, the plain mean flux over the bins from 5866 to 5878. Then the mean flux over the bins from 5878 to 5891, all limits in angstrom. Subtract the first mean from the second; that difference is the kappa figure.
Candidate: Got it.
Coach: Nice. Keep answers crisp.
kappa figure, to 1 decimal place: -1.2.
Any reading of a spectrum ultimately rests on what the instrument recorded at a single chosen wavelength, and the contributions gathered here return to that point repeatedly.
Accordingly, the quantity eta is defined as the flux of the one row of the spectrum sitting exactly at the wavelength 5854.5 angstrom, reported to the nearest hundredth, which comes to 7.77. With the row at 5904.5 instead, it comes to 7.87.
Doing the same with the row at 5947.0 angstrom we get 7.22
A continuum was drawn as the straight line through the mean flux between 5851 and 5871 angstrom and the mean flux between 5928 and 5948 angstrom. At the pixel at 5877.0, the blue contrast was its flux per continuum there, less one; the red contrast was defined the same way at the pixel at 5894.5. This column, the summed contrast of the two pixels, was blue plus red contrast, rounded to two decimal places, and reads -0.27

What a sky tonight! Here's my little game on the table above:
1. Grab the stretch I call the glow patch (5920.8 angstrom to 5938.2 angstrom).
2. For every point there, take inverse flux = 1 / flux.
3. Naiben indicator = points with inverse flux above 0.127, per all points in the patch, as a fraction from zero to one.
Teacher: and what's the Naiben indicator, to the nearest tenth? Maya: 0.3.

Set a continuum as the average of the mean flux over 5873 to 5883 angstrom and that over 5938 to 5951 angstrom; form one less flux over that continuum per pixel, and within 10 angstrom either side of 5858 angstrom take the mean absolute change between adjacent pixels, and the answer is 0.11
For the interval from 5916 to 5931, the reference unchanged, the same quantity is 0.11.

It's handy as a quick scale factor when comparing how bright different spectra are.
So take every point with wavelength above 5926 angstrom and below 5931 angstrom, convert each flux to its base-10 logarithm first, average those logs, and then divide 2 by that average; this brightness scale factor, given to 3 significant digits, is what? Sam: 2.04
